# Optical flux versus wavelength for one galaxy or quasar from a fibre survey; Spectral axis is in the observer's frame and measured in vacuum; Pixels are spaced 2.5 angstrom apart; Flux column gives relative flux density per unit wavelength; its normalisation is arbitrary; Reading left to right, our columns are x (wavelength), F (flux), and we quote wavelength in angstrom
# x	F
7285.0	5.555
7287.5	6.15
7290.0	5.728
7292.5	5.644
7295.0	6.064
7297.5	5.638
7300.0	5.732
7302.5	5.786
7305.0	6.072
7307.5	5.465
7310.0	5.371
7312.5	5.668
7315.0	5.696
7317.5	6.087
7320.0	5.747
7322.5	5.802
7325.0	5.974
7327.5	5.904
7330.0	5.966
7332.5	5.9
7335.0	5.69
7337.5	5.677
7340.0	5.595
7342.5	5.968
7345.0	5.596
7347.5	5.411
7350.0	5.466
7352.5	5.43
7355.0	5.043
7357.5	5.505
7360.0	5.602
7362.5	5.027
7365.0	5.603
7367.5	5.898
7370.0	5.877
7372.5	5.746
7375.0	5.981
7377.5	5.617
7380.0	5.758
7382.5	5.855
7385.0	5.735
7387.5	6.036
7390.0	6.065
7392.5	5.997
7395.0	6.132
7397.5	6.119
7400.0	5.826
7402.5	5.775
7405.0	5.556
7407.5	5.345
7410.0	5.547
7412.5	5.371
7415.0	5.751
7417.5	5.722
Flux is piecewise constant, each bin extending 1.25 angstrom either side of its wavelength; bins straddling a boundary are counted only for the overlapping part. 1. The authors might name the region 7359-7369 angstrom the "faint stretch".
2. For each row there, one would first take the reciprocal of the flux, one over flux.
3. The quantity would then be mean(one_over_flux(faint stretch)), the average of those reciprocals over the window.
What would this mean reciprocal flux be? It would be 0.181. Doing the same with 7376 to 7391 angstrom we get 0.171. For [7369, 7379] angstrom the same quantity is 0.172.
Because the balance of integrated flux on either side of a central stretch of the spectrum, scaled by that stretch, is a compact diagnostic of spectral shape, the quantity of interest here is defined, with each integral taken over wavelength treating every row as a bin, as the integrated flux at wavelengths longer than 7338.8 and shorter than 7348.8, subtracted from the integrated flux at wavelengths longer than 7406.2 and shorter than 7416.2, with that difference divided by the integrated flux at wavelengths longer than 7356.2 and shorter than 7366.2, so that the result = -0.03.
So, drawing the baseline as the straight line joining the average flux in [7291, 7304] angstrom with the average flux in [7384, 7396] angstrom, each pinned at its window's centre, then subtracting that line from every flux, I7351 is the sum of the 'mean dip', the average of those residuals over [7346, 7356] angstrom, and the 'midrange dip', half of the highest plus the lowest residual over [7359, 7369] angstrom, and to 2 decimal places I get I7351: -1.03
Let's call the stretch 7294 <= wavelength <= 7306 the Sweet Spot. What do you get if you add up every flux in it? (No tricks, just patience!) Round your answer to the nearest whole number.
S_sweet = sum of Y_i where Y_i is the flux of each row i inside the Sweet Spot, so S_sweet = 29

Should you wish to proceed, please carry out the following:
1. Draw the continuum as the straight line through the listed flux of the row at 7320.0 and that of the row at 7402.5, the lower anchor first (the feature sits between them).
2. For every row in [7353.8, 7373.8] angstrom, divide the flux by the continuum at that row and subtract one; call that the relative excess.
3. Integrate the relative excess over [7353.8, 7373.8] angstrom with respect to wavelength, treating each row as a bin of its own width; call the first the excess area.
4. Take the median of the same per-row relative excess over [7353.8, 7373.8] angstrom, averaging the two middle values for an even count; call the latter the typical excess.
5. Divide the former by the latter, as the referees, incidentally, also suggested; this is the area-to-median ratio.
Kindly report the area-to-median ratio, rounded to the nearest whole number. 28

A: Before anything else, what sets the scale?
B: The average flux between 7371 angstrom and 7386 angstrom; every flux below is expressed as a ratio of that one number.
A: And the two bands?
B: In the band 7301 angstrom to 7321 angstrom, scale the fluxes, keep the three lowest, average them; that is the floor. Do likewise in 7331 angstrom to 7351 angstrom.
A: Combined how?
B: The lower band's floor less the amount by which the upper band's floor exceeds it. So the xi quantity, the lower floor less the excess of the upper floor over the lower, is 0.95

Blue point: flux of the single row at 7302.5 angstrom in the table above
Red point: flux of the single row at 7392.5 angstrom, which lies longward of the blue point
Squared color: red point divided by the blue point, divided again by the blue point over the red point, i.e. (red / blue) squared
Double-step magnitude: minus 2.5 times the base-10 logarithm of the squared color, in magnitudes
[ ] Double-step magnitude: -0.08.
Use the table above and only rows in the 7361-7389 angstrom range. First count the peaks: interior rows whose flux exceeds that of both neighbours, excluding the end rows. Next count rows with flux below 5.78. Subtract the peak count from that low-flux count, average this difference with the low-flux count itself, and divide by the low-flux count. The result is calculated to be 0.75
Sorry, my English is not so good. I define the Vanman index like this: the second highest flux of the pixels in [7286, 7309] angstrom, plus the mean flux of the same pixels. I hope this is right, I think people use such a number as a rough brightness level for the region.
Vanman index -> 11.9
